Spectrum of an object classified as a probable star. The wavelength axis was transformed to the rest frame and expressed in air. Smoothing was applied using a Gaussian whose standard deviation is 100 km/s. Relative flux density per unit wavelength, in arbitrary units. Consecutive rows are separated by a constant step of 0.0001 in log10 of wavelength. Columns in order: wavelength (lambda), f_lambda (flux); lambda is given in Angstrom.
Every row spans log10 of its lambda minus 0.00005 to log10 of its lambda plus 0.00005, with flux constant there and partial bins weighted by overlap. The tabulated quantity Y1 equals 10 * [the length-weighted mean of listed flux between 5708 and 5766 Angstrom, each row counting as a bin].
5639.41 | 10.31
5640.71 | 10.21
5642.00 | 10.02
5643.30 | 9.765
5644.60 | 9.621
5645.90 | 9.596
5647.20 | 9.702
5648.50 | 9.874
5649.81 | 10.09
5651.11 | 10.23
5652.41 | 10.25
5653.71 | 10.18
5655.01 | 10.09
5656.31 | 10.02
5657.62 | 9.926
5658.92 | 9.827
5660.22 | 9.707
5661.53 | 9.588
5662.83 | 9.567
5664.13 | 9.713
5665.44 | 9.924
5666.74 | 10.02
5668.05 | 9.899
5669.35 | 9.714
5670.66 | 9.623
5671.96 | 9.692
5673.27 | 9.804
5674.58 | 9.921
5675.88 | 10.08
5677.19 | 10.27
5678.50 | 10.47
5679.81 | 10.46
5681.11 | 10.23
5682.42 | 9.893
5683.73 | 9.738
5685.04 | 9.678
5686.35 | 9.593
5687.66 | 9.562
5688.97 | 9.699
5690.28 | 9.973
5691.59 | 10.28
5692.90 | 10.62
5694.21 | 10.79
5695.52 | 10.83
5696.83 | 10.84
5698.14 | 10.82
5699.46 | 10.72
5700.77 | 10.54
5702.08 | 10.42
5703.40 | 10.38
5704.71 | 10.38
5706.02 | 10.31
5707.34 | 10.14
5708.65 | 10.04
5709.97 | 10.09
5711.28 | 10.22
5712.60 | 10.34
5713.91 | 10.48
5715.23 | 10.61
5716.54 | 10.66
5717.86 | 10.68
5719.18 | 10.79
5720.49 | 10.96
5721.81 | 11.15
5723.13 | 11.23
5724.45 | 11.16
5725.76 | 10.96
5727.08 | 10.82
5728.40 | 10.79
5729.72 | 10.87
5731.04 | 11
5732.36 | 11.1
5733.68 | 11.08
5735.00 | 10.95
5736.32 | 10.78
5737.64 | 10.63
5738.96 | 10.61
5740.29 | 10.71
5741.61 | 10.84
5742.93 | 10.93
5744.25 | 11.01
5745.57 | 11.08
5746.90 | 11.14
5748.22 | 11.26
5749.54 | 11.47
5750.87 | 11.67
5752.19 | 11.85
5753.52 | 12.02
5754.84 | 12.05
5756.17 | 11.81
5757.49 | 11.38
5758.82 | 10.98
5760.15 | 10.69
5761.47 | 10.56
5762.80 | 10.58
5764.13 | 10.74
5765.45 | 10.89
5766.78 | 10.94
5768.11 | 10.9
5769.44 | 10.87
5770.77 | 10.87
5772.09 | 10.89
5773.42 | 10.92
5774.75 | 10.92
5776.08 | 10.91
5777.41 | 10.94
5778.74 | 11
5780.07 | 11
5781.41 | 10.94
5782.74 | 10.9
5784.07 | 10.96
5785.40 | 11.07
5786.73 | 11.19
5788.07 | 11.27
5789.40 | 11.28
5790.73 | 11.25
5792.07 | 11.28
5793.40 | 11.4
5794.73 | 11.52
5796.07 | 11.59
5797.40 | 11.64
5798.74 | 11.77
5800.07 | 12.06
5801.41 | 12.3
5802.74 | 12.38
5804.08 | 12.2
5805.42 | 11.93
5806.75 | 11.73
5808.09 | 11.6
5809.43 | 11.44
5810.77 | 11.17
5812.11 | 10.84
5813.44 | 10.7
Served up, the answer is 109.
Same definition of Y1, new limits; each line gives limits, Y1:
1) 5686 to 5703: 104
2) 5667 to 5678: 99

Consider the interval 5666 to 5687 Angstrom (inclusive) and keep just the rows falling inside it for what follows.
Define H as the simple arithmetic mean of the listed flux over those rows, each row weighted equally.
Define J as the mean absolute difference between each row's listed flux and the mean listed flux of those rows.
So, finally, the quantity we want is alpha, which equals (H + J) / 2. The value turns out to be 5.09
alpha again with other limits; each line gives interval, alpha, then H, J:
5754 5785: 5.59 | 11.0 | 0.202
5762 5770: 5.46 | 10.8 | 0.107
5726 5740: 5.50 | 10.9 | 0.137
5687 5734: 5.46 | 10.6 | 0.335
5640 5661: 5.07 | 9.9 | 0.192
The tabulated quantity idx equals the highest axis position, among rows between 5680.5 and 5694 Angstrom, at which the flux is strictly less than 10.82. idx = 5692.90 Angstrom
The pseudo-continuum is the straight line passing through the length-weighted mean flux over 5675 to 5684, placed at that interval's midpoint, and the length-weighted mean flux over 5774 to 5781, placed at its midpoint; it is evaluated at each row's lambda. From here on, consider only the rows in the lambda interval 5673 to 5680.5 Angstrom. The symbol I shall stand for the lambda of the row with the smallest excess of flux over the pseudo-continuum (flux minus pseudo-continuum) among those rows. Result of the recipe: 5673.27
